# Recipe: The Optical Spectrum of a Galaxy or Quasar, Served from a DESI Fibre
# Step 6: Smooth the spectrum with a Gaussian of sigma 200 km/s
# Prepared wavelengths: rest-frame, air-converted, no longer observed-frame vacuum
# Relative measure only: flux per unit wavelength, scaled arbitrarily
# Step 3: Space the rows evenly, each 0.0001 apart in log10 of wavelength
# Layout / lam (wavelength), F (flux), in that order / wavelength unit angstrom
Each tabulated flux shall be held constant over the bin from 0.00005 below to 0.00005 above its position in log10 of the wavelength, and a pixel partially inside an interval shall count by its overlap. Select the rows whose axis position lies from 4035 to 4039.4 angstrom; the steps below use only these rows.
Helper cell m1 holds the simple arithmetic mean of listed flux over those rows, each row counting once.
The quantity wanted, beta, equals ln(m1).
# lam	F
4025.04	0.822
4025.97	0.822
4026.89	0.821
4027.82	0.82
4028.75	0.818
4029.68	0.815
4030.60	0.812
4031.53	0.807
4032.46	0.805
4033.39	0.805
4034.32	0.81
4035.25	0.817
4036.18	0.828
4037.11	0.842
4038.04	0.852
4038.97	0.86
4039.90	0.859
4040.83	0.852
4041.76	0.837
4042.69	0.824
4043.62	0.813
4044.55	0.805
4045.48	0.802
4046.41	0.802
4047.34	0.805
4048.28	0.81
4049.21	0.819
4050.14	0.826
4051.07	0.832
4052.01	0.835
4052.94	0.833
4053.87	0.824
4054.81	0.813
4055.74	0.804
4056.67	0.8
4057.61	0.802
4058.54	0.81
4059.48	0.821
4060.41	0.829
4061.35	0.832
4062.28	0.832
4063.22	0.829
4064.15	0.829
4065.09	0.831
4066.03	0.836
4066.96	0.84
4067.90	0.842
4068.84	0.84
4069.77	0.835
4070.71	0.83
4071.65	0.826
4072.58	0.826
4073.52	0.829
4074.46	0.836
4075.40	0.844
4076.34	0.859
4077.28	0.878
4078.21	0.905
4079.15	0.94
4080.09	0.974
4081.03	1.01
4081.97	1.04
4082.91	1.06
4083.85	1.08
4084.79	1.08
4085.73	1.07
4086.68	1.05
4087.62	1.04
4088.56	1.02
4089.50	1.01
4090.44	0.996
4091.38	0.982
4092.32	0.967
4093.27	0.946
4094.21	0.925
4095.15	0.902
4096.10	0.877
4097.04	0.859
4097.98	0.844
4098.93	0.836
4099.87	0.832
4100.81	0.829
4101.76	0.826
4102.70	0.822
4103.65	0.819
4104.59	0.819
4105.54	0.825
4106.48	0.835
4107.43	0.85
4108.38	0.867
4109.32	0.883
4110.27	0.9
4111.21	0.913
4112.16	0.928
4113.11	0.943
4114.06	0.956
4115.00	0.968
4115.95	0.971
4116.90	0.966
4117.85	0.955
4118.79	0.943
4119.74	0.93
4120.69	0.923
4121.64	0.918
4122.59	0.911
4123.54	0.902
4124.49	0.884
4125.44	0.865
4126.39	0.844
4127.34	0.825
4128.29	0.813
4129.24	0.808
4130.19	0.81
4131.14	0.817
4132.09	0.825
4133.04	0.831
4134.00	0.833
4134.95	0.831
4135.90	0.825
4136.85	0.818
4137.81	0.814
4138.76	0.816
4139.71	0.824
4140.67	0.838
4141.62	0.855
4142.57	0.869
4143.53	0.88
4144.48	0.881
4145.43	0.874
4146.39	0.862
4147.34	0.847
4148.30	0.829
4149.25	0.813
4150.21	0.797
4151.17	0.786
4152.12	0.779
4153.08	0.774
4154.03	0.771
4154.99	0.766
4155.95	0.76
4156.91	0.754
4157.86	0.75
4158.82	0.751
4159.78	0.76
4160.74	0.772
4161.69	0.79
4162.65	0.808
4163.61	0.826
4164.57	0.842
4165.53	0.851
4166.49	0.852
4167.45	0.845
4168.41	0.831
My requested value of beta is -0.17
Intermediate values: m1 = 0.84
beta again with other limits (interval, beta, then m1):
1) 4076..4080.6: -0.09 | 0.91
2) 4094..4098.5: -0.13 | 0.88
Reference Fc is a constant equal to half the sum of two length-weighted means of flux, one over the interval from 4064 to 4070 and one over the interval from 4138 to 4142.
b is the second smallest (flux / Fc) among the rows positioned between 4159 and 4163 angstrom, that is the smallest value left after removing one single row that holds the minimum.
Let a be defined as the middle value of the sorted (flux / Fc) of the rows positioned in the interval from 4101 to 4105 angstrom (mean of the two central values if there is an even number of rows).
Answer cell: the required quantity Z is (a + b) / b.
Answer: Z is 2.06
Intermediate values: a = 0.98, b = 0.93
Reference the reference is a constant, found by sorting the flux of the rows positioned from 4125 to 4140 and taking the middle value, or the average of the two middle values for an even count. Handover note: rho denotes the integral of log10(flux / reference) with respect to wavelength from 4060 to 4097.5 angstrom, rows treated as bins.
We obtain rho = 1.6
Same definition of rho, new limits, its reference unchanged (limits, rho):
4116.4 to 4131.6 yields 0.4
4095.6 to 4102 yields 0.1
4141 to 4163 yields -0.2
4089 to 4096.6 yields 0.5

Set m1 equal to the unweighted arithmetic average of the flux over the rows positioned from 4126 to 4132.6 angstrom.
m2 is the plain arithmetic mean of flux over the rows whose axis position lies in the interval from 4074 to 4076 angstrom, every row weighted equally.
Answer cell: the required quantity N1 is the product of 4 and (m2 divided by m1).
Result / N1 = 4.1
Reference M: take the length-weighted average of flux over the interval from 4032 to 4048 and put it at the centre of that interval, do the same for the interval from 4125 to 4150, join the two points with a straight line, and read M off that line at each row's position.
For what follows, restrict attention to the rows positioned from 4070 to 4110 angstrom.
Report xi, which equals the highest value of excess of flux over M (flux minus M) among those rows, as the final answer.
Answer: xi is 0.25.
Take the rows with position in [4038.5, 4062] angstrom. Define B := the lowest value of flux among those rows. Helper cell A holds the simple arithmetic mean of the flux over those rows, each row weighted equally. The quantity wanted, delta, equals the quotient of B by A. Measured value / 0.97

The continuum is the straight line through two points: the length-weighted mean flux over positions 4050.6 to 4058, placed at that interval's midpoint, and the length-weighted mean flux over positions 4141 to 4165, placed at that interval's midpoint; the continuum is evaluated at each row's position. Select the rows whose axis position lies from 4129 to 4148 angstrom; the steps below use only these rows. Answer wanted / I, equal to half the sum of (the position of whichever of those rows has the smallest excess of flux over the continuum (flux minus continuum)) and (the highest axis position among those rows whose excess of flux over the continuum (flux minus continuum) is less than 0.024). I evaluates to 4134.5 angstrom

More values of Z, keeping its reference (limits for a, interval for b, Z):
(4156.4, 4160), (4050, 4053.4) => 1.90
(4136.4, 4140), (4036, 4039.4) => 1.97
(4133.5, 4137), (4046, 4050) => 2.03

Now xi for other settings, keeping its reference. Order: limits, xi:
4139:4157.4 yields 0.04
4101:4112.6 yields 0.10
